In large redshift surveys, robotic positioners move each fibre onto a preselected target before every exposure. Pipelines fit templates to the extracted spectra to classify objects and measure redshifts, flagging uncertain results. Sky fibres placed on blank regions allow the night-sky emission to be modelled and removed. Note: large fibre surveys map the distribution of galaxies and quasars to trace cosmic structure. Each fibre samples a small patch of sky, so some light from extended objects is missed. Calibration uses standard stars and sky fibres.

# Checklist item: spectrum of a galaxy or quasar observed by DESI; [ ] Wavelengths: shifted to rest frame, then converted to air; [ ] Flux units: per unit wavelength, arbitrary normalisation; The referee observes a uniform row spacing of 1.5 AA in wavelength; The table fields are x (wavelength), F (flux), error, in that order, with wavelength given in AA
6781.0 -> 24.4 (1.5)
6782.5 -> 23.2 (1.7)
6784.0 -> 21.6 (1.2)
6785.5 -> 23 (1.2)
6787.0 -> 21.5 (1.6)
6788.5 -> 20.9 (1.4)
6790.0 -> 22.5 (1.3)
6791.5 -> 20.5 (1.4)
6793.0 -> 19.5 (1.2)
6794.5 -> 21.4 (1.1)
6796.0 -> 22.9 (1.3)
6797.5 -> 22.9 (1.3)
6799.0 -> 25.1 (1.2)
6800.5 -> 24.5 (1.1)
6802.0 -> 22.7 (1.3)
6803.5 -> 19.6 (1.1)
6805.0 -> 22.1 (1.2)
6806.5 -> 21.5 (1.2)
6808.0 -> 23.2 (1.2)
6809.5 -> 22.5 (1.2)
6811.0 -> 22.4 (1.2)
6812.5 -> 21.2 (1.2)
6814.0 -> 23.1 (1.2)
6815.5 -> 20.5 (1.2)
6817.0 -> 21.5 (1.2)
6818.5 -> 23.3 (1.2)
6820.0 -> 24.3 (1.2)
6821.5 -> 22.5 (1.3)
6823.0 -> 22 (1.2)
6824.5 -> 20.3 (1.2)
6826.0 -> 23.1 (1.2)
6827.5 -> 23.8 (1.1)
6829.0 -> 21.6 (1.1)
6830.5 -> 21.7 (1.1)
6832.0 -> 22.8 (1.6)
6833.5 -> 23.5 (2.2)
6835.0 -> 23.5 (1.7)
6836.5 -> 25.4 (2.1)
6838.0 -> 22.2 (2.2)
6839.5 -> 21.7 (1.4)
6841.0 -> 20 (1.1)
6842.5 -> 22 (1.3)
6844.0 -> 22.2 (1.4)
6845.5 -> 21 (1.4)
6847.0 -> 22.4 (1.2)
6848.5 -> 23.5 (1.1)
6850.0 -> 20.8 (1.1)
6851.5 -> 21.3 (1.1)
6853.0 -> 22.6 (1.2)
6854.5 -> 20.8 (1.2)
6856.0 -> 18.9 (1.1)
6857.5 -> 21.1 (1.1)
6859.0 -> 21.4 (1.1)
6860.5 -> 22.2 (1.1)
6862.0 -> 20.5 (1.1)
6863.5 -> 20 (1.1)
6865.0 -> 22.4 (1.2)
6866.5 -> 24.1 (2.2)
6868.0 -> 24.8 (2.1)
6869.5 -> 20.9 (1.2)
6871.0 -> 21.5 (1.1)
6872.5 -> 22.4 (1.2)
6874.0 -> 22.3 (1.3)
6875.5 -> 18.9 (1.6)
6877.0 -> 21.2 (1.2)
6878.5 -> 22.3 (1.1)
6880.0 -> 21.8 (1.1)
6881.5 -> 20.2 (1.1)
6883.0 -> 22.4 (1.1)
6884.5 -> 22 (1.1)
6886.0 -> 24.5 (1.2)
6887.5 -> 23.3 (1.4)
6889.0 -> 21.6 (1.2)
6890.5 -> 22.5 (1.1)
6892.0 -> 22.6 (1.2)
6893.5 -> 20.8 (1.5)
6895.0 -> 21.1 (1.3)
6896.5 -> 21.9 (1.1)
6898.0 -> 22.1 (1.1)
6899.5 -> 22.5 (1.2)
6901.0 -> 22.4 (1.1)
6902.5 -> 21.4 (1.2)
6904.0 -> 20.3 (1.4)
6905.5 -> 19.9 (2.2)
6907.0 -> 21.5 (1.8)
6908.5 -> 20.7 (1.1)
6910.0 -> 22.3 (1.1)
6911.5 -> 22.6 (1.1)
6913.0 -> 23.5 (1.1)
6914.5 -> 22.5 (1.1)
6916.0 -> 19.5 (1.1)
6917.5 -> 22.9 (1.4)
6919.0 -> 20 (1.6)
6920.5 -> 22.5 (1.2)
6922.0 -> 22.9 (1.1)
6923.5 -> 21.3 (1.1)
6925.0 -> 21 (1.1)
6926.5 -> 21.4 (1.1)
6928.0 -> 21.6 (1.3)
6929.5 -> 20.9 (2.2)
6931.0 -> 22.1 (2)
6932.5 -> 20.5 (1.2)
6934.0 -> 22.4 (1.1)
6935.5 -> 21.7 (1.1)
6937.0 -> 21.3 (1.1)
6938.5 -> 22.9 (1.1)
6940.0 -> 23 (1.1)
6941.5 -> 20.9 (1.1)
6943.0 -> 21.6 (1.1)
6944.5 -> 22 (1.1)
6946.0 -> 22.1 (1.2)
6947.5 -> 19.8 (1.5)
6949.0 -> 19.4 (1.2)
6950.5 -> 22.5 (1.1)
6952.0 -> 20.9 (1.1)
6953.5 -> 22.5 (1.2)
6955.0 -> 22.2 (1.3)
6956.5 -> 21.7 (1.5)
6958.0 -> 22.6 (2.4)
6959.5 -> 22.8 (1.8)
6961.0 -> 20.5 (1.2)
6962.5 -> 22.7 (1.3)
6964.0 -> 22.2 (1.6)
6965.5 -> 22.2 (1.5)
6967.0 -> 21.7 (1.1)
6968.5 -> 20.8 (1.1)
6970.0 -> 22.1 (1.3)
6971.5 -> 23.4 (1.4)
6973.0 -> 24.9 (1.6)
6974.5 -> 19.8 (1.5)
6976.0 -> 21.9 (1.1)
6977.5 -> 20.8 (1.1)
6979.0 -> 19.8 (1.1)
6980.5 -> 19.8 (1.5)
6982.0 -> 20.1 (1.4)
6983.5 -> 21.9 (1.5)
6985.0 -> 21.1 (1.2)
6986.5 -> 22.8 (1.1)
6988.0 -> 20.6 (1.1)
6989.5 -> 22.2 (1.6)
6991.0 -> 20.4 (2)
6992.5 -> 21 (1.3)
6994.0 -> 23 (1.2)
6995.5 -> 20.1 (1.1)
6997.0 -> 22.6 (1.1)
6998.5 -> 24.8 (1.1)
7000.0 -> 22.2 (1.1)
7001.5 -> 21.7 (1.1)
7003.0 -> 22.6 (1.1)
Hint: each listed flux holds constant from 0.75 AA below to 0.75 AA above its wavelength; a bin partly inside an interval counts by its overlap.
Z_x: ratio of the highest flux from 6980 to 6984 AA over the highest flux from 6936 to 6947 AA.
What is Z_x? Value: 0.95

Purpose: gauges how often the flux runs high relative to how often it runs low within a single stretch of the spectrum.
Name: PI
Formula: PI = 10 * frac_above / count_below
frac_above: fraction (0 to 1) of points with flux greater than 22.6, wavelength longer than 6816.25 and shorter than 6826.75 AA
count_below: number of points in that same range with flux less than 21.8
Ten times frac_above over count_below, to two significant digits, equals 2.1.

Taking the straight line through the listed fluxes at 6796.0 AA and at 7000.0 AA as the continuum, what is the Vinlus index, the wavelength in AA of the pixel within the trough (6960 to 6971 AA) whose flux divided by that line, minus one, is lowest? 6961.0 AA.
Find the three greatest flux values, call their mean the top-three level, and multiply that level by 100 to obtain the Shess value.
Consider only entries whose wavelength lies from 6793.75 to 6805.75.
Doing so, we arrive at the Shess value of 2417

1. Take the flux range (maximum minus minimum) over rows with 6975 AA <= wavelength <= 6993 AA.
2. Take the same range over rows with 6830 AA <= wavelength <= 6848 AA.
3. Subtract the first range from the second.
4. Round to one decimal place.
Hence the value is 2.4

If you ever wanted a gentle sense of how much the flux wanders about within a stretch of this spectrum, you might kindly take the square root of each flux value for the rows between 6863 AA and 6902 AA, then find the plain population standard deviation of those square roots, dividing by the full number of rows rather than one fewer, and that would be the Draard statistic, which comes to 0.14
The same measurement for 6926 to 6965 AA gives 0.10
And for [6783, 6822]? 0.14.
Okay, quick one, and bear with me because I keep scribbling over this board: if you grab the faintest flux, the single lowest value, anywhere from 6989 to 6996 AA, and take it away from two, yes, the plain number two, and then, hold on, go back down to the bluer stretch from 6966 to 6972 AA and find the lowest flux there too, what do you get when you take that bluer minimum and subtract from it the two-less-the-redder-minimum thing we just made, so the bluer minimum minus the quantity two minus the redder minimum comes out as 38.9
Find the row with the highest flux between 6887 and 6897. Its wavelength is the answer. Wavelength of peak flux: 6887.5 AA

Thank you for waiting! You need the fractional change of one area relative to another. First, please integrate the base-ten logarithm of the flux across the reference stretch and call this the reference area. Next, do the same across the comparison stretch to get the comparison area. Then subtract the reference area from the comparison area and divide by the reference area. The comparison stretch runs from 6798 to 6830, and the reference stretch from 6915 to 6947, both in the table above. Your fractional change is 0.011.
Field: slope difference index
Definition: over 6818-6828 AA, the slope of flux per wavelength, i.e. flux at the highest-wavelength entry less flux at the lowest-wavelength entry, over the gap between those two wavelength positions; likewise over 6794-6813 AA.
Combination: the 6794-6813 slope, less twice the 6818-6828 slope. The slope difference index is -0.12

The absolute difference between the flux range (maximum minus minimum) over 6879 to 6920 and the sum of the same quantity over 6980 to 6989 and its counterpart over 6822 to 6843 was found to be 3.4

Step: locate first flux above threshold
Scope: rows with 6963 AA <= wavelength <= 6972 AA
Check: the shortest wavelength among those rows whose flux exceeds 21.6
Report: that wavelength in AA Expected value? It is 6964.0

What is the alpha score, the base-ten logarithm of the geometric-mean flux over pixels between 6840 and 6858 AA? 1.33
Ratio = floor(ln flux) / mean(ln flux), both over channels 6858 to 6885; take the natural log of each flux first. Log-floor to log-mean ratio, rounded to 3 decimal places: 0.955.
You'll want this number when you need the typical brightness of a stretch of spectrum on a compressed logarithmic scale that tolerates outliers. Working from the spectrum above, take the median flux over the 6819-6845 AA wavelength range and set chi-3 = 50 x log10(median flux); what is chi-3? 67.3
